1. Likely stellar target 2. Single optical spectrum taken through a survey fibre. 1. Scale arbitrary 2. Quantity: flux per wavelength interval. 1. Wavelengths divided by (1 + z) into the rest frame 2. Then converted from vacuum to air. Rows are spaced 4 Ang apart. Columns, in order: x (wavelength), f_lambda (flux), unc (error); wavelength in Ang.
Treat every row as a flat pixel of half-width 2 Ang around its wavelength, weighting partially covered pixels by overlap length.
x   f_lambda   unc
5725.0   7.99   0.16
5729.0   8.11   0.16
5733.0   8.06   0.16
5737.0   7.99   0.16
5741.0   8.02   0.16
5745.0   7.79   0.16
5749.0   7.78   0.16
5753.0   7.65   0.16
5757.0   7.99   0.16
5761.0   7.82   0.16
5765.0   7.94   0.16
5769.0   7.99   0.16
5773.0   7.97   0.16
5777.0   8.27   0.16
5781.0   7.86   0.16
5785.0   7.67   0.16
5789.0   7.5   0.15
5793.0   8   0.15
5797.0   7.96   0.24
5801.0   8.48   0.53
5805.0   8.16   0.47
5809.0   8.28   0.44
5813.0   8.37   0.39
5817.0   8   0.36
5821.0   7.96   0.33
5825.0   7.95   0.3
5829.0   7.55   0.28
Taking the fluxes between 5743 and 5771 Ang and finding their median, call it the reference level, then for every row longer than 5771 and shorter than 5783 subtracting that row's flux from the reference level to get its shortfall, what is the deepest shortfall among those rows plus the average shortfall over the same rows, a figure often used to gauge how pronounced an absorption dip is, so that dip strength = -0.3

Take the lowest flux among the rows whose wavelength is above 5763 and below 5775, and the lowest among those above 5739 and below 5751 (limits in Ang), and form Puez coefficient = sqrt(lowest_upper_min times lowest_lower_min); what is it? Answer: 7.86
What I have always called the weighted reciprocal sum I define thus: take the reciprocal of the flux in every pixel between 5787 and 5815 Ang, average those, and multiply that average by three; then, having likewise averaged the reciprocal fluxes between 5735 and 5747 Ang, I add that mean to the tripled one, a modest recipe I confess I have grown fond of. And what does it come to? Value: 0.497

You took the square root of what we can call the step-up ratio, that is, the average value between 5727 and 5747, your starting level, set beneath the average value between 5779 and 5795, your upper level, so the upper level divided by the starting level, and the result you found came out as 0.99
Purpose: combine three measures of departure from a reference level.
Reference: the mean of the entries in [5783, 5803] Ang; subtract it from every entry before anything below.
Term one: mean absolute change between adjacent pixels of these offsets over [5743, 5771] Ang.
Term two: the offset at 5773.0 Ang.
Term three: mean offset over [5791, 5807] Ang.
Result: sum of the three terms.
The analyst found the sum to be 0.4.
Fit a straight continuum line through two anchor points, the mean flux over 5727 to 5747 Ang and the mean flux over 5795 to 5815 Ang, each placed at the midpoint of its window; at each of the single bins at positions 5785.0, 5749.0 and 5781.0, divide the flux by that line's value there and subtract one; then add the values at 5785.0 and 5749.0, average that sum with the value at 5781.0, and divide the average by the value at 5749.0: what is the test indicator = 2.03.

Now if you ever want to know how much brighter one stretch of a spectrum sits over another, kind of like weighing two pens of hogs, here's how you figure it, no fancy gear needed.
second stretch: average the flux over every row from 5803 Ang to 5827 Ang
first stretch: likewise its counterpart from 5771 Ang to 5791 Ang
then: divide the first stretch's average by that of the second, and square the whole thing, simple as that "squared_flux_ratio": 0.94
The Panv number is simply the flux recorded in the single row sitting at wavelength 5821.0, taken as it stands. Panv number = 7.96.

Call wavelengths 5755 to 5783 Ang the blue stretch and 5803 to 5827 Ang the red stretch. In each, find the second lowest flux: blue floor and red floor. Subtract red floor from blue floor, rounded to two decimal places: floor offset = -0.10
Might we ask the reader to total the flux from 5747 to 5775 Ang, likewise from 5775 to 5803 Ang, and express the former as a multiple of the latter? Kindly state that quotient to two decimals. 0.99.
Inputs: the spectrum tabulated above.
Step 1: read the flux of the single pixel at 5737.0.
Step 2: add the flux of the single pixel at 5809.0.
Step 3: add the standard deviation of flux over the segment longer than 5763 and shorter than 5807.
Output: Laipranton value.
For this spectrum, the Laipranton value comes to 16.5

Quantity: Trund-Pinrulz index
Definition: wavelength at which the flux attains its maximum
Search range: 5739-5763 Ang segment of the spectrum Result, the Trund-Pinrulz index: 5741.0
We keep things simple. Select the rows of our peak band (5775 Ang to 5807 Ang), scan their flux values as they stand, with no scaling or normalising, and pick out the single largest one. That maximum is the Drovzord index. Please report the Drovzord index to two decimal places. 8.48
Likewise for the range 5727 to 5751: 8.11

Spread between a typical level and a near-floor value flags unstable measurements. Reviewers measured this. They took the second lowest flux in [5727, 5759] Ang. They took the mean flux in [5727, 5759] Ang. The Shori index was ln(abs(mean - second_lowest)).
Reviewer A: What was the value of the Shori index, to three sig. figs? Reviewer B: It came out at -1.94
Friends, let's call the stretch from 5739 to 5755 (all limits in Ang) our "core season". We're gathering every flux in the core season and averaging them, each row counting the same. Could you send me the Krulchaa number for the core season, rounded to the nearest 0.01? 7.81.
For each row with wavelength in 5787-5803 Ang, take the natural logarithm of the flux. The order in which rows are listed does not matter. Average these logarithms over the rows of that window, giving 2.08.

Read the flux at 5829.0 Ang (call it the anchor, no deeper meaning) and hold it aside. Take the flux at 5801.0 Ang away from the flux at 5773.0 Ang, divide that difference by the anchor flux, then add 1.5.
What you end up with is 1.43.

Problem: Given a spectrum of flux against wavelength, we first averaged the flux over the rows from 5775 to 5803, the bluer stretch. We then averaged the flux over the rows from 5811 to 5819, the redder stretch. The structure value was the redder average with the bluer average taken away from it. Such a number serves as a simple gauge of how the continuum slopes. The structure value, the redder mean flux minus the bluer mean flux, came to 0.22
